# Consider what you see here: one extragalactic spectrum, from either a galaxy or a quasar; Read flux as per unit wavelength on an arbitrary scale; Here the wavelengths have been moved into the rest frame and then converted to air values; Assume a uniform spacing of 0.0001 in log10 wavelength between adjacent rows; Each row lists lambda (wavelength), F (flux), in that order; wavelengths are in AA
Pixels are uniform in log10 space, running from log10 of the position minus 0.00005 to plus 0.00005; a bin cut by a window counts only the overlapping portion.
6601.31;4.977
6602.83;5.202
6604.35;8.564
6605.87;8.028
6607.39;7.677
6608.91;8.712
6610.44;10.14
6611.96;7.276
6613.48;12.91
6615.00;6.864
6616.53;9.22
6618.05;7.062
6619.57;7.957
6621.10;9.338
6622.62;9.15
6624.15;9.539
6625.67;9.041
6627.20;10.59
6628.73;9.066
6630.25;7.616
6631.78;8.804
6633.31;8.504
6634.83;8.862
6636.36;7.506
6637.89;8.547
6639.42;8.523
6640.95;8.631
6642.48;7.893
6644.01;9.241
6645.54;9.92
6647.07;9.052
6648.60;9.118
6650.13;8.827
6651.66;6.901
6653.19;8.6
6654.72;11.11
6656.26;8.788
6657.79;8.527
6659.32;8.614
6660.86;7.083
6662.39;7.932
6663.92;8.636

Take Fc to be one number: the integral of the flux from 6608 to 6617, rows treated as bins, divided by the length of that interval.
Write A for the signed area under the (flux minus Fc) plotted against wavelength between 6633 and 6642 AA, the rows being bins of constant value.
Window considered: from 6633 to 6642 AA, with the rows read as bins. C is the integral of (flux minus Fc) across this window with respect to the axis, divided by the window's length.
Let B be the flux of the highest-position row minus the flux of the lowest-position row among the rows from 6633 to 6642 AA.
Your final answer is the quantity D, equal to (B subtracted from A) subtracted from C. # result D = 6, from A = -7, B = 0.1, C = -0.7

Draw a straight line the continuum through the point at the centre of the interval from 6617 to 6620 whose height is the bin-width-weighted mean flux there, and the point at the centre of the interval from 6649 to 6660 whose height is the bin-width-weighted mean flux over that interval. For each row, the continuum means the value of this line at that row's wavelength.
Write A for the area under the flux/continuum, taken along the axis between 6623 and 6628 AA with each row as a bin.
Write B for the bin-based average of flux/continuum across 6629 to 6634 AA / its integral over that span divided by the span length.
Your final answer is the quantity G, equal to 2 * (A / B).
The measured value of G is 12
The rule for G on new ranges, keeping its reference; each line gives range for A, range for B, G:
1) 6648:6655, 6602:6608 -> 14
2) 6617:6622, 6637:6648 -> 10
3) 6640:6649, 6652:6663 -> 20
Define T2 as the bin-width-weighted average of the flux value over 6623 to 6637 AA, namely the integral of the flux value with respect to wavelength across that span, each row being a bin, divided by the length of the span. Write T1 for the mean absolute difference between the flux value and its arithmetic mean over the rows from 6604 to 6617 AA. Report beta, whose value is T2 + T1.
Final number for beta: 10.1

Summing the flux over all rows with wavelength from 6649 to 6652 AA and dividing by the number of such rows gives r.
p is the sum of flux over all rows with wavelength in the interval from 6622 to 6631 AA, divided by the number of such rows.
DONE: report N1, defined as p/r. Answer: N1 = 1.17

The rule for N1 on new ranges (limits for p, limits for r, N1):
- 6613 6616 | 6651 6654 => 1.28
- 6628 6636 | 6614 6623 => 1.04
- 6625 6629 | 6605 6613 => 1.14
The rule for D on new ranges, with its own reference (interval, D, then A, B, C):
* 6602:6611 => 14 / -11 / 4.9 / -1.2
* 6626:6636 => 1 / -3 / -1.7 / -0.3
